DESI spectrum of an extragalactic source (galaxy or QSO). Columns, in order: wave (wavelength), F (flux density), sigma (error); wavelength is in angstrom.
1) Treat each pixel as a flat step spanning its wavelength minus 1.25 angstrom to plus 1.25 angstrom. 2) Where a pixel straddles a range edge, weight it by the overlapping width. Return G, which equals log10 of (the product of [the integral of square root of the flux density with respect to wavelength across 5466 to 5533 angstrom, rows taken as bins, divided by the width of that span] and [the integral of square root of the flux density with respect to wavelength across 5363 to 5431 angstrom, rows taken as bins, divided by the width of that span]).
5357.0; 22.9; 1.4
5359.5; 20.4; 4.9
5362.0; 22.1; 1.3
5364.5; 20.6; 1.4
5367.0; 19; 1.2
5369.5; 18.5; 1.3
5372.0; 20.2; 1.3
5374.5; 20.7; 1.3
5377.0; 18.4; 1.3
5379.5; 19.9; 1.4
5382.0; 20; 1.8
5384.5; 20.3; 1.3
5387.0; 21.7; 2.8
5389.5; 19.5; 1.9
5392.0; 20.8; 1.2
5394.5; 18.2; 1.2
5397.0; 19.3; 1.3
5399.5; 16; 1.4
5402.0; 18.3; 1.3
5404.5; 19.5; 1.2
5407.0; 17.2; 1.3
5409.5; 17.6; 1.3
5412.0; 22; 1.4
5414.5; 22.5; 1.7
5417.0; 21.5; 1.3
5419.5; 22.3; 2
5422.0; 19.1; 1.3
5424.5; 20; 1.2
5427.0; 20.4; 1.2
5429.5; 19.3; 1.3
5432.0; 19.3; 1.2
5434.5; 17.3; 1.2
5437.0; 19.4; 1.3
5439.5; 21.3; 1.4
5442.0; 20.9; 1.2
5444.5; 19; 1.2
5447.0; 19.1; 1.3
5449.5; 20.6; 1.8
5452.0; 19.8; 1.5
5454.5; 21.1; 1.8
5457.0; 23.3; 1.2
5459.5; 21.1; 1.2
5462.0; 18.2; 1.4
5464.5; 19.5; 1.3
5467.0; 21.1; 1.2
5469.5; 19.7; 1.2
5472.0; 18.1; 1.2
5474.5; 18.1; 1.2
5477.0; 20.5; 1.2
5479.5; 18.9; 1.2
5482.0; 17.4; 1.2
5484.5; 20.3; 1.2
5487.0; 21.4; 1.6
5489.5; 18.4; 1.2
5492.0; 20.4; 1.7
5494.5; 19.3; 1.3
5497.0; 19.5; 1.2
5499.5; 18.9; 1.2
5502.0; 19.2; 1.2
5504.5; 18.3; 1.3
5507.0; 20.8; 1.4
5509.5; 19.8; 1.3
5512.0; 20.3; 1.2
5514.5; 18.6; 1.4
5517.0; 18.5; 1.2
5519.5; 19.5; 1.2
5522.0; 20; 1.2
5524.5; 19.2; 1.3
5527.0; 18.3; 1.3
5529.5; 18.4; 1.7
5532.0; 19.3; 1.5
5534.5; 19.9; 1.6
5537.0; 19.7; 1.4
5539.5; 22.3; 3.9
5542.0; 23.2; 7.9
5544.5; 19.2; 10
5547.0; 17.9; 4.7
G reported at 1.29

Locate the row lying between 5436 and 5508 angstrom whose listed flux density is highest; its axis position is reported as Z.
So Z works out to 5457.0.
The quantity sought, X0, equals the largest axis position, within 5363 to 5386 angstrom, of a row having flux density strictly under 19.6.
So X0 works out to 5377.0 angstrom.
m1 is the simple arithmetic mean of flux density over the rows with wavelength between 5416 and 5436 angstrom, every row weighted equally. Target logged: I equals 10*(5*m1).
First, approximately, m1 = 19.9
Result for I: 995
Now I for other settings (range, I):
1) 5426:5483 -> 986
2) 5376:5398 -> 989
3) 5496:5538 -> 965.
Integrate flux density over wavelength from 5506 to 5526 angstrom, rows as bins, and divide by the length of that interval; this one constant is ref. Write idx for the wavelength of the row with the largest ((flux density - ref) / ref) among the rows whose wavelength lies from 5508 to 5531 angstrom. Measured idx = 5512.0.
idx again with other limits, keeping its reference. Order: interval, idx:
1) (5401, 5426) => 5414.5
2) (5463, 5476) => 5467.0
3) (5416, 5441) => 5419.5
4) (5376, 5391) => 5387.0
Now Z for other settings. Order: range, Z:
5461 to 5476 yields 5467.0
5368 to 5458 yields 5457.0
